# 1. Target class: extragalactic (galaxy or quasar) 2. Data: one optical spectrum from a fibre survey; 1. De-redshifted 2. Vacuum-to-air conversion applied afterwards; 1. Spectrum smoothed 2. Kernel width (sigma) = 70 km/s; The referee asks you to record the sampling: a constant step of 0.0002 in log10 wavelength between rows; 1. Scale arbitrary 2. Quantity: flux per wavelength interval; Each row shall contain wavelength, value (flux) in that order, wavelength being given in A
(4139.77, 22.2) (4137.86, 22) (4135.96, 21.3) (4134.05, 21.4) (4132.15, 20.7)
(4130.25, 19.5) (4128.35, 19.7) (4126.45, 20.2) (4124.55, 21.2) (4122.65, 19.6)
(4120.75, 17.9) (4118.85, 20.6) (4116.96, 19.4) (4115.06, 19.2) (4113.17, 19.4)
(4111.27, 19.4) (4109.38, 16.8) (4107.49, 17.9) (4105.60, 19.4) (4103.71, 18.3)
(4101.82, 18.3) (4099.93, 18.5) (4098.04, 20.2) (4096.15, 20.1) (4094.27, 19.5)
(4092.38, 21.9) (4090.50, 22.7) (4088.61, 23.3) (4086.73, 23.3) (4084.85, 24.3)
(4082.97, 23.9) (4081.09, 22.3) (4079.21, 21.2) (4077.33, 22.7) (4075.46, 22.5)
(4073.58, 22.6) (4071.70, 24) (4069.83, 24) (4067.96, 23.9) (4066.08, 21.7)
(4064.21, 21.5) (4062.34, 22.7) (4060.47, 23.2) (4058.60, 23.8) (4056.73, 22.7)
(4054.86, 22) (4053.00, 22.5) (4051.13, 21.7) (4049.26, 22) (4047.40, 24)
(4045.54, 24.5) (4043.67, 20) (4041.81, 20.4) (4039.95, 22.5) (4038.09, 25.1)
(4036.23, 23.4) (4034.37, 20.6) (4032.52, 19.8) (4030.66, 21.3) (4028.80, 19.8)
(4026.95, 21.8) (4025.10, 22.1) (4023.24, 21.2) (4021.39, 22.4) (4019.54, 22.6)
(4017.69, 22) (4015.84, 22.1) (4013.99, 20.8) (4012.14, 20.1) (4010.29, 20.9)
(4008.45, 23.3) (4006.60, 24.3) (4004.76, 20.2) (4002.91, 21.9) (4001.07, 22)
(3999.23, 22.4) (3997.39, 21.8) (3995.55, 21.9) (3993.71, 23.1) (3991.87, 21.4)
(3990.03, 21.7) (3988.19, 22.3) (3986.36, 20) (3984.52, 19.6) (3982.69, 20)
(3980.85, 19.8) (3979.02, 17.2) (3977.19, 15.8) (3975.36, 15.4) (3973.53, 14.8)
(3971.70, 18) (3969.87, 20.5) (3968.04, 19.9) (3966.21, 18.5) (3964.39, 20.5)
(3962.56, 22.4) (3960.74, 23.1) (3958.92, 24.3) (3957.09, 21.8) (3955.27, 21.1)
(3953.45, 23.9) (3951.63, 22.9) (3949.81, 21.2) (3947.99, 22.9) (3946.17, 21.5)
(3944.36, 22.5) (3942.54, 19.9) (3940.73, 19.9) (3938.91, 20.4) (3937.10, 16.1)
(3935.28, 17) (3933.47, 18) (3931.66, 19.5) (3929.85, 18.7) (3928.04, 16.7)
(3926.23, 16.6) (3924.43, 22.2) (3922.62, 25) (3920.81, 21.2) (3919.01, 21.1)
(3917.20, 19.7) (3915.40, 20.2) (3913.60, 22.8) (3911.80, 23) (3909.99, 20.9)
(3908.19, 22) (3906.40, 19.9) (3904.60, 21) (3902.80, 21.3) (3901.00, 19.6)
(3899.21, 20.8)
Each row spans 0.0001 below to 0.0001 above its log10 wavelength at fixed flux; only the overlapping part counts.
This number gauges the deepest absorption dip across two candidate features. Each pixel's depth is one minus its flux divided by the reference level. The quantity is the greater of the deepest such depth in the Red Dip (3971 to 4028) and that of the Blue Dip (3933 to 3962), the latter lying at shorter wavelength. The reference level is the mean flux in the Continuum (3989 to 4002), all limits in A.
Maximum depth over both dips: 0.33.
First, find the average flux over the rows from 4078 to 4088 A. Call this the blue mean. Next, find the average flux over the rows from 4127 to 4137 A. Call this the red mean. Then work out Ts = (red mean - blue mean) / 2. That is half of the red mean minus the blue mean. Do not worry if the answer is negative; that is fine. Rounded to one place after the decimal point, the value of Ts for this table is -1.2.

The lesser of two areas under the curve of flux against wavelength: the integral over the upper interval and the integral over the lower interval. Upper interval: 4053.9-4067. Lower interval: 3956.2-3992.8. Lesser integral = 295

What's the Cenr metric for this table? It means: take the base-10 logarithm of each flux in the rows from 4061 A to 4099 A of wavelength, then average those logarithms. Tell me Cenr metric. 1.35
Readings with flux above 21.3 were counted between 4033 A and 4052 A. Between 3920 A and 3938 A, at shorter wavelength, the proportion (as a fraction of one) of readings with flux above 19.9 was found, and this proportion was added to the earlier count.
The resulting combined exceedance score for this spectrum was 7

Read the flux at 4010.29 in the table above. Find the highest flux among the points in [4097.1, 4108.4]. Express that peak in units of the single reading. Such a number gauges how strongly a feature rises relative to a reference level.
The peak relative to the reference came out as 0.97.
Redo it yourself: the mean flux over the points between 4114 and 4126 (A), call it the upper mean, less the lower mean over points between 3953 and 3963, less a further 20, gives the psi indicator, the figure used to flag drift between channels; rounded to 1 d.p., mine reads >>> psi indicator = -23.1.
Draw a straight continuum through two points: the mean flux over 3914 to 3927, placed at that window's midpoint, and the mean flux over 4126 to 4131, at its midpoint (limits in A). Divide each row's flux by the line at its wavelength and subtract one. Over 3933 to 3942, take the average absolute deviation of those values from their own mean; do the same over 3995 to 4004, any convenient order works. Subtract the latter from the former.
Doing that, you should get 0.06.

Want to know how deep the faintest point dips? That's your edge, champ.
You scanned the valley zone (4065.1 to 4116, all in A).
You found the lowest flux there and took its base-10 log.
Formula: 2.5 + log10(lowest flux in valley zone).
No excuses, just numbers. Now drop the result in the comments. 3.725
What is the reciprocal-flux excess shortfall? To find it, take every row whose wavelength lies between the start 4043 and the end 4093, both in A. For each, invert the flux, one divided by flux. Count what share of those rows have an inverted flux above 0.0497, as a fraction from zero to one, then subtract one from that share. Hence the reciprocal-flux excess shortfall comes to -0.96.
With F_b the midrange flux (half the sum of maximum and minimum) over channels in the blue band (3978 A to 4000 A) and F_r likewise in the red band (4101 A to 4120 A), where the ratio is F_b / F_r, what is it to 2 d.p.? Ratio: 1.08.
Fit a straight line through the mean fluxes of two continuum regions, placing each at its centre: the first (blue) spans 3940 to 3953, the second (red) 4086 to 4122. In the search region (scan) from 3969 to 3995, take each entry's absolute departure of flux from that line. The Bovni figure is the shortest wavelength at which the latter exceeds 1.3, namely 3971.70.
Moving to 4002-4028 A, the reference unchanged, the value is 4006.60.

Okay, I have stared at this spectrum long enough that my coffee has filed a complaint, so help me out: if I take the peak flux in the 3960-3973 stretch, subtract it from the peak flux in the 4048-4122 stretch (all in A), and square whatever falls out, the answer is 1.4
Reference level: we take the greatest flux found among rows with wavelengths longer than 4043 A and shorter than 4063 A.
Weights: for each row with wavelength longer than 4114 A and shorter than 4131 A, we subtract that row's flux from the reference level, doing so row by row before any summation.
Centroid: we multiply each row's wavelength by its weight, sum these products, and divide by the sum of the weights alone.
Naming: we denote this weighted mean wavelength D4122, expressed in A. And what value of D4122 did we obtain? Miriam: 4122.5 A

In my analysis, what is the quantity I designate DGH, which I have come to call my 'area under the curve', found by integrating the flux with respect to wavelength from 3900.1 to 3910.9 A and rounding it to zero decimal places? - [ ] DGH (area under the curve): 224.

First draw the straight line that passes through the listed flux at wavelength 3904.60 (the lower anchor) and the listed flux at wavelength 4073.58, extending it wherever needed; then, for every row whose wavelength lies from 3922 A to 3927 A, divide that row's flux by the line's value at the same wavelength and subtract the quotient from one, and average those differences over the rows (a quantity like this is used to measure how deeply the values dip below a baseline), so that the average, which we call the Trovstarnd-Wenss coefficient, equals 0.00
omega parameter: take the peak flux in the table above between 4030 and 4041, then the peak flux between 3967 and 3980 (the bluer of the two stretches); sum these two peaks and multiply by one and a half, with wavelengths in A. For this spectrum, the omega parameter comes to 68.4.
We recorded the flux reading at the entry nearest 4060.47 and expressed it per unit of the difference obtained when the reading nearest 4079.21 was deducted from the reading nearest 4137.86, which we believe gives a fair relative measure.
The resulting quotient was 29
